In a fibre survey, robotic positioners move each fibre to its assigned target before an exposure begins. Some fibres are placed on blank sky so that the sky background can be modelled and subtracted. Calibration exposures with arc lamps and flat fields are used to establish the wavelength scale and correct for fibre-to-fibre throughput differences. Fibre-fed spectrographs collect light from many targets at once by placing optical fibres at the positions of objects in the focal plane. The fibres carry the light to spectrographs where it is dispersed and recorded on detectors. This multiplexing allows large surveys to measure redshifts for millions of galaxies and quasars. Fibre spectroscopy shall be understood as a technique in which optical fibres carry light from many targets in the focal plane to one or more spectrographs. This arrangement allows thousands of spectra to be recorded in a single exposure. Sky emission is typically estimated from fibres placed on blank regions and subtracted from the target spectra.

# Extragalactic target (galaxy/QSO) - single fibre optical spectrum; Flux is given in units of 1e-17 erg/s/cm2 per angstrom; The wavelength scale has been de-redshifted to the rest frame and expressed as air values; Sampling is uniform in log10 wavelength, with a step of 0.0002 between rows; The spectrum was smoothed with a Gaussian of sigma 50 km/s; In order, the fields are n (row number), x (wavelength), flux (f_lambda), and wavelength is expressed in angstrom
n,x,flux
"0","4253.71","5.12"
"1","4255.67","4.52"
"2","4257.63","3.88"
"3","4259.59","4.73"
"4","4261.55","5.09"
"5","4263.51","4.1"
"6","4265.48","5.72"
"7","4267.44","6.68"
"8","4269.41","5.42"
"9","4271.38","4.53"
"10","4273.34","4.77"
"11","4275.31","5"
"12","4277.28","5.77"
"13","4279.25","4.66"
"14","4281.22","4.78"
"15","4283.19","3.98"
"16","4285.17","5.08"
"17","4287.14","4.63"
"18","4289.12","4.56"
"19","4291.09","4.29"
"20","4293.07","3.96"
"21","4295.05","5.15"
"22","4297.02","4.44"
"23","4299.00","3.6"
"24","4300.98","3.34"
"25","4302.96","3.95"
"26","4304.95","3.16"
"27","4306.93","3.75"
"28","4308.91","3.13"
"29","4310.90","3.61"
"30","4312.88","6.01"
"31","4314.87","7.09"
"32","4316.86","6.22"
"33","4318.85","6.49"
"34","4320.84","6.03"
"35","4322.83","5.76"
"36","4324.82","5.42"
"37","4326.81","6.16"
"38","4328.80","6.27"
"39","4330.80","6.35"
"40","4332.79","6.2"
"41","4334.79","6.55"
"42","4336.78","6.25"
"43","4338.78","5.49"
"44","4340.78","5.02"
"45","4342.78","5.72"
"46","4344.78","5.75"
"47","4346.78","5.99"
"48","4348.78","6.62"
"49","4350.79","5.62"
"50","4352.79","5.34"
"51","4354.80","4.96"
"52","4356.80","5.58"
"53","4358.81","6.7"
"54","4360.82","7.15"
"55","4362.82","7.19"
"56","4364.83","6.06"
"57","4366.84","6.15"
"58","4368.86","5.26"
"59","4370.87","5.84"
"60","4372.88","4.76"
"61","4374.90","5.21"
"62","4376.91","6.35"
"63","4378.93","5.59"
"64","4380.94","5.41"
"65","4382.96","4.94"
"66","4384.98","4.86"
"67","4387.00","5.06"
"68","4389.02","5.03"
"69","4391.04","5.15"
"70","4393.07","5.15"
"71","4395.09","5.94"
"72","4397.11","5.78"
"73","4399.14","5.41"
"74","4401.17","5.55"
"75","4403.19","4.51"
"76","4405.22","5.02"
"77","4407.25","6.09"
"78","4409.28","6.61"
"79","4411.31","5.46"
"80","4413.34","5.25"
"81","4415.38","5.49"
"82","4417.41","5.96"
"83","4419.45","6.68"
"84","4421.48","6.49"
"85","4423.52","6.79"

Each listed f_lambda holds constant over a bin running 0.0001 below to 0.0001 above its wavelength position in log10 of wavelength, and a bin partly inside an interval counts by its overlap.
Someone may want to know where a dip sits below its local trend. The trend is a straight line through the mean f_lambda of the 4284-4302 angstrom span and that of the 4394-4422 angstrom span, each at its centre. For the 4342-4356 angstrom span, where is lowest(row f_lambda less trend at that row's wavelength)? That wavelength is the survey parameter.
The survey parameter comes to 4354.80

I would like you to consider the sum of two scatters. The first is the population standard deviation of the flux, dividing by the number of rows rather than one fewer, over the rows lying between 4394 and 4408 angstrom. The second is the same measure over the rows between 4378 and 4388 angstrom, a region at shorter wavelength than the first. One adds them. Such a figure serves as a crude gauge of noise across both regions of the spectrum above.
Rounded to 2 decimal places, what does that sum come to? 0.79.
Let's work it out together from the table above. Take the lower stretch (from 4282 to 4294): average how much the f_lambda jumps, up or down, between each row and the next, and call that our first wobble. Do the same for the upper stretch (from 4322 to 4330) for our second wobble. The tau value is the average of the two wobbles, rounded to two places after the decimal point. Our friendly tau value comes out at 0.42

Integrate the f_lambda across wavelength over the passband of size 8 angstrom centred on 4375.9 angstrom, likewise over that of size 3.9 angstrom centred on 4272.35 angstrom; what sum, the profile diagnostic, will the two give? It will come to 62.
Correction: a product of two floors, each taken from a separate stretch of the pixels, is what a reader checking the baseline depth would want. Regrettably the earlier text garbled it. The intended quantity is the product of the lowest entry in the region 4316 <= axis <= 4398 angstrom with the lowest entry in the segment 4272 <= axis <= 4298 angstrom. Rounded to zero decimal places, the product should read 19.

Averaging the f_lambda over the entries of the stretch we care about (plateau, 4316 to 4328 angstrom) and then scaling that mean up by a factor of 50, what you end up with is 301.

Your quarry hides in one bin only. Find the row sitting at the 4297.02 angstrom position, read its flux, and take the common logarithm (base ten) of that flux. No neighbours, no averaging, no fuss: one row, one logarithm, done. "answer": 0.65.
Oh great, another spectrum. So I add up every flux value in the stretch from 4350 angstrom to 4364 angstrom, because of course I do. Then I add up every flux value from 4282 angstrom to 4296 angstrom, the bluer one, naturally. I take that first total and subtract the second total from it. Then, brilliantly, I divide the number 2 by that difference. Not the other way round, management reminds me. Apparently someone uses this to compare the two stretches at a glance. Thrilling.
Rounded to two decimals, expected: 0.18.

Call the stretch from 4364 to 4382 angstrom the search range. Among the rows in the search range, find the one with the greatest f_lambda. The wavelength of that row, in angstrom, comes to 4376.91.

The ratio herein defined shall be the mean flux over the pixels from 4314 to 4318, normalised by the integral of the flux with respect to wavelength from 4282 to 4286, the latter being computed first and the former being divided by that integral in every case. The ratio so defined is 0.37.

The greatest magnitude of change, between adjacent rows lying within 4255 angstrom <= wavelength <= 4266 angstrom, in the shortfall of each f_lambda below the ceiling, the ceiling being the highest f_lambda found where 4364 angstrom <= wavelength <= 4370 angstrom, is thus 1.6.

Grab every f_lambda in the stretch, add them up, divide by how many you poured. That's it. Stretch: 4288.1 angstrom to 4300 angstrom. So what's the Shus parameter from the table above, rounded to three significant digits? 4.33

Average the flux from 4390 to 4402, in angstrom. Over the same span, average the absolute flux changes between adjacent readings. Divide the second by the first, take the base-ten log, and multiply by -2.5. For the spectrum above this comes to 3.2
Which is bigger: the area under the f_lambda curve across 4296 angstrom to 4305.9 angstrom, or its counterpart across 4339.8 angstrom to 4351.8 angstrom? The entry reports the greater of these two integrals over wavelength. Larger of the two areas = 69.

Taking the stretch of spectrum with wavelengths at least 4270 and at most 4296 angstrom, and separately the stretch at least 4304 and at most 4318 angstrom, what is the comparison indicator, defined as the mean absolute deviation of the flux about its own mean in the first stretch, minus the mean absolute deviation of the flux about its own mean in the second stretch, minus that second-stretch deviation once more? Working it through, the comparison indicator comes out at -2.6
